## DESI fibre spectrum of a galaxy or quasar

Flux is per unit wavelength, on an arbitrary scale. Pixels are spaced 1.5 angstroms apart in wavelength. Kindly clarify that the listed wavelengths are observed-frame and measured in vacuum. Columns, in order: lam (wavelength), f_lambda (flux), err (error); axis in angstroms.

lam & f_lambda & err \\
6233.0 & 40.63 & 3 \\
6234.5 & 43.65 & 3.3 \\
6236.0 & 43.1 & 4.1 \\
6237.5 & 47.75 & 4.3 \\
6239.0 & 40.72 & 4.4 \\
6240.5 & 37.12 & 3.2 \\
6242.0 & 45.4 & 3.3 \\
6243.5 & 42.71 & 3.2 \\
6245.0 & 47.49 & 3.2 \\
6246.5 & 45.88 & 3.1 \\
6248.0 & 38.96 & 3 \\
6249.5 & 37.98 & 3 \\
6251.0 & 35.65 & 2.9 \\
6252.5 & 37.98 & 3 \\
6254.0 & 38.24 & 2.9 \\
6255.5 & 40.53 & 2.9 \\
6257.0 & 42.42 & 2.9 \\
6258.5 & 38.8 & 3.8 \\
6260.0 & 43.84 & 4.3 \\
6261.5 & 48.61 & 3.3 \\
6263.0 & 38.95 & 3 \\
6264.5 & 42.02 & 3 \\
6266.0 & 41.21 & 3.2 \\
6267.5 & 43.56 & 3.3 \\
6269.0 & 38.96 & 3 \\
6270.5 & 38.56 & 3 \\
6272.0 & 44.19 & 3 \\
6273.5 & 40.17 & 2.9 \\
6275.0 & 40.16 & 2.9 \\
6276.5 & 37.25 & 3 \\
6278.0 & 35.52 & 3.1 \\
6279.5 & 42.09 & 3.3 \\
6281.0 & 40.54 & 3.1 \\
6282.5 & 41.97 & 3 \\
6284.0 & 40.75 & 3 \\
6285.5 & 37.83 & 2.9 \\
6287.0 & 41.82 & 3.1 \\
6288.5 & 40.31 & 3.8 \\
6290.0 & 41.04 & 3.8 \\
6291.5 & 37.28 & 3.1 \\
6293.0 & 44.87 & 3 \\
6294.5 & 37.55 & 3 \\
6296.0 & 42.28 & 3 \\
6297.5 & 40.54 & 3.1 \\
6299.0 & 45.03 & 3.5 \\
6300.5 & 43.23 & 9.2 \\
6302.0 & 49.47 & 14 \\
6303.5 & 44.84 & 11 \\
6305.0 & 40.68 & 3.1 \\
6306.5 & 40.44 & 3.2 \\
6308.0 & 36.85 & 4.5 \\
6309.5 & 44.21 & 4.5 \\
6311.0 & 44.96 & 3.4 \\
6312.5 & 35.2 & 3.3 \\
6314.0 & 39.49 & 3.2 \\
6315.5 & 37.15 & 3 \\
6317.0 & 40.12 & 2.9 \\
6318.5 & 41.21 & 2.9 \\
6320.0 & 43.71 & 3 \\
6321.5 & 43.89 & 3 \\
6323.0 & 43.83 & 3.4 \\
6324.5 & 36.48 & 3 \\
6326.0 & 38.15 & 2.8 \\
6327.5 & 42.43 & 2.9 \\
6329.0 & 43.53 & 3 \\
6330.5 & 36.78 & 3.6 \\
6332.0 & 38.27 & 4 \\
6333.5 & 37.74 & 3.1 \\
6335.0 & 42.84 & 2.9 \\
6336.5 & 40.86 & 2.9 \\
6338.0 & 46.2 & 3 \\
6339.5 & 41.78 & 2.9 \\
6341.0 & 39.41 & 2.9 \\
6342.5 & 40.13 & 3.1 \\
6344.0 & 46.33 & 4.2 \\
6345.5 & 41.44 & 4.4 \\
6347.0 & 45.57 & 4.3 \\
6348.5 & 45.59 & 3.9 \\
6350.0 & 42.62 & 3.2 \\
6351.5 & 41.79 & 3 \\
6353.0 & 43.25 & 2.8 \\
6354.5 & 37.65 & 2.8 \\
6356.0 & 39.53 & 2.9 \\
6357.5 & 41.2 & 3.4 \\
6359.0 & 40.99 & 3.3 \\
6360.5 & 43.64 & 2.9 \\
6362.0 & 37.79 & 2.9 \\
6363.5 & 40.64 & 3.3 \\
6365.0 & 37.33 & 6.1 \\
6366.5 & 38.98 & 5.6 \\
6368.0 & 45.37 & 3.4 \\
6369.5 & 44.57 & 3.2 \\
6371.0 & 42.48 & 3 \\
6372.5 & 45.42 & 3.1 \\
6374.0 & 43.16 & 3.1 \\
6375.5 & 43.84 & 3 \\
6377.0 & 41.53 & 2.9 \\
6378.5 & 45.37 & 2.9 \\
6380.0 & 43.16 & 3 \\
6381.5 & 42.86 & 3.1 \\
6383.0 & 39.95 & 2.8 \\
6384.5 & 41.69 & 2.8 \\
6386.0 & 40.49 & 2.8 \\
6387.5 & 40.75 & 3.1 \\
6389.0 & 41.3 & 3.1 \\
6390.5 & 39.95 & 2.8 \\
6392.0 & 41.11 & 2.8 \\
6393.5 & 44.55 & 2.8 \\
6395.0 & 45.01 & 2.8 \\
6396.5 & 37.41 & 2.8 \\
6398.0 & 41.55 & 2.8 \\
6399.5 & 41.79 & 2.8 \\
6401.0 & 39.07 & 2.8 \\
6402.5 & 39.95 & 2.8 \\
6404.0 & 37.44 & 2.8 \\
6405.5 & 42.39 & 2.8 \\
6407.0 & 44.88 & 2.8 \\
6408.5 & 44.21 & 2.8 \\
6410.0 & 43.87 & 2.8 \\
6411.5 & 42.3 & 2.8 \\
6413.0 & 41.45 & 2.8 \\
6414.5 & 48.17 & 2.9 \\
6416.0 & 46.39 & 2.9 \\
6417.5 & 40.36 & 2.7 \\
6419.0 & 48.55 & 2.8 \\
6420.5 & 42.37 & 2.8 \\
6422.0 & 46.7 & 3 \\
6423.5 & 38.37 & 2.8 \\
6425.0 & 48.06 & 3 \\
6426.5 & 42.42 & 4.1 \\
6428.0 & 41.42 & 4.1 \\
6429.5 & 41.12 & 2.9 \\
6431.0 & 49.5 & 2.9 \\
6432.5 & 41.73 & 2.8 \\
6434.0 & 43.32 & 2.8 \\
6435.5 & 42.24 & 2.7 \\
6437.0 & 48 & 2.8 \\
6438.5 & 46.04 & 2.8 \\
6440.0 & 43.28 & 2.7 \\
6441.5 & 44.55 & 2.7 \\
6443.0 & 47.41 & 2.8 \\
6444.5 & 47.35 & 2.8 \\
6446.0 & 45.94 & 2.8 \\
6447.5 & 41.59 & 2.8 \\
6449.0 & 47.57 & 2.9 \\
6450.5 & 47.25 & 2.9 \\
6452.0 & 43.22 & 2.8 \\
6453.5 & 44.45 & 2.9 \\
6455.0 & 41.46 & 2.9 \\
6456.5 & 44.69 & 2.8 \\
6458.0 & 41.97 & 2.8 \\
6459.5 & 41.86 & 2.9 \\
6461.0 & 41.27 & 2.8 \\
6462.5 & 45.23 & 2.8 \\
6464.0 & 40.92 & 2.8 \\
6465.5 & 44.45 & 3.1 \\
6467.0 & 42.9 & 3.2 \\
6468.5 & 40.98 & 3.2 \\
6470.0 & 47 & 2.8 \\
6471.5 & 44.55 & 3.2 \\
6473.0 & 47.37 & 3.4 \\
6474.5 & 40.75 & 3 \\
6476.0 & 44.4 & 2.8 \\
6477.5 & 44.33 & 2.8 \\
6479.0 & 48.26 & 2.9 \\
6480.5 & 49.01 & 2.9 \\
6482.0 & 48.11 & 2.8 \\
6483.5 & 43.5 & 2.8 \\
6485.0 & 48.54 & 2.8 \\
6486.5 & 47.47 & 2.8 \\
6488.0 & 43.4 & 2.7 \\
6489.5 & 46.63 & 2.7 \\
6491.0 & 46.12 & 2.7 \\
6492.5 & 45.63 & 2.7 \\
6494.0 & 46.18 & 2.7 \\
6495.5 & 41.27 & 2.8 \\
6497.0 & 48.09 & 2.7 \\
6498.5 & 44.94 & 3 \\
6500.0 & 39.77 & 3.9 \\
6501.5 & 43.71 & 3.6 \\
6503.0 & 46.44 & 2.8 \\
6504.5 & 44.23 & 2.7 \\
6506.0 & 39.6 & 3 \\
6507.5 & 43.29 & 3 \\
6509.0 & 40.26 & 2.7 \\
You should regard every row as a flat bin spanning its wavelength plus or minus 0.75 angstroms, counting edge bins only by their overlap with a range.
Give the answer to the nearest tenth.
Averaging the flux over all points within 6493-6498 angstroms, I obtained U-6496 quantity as 45.2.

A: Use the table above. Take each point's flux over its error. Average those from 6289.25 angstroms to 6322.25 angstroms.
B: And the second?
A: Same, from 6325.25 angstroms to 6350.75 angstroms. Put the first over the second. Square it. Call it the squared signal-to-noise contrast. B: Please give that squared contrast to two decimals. 0.81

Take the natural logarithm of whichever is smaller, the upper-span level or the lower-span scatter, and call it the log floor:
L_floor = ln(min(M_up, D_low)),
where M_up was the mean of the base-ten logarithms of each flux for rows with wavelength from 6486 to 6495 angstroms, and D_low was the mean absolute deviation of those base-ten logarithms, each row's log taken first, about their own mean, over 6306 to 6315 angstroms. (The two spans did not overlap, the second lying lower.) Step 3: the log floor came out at -3.4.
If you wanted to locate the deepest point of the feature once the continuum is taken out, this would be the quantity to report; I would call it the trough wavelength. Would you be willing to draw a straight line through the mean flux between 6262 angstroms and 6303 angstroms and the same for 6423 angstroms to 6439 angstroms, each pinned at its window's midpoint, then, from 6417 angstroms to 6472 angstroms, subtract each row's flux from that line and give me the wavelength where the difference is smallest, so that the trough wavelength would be 6431.0 angstroms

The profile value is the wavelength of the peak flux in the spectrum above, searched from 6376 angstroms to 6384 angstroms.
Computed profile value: 6378.5 angstroms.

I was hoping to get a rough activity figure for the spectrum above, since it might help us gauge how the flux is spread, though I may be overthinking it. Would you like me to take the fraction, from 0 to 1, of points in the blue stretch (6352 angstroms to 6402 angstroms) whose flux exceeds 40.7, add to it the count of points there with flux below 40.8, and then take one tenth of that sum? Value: 1.3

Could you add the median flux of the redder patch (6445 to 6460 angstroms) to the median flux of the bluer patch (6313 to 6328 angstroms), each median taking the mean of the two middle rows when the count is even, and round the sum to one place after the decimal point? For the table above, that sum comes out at 84.5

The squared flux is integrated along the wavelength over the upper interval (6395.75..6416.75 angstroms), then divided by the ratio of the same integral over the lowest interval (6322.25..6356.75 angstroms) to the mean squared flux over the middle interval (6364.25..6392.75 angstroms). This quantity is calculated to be 1123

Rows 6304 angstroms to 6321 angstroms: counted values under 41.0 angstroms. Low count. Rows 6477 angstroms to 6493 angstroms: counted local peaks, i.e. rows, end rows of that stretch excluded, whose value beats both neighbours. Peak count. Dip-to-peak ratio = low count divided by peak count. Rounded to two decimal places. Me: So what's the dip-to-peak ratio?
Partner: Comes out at 2.33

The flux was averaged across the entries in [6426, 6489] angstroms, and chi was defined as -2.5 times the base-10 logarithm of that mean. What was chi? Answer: -4.12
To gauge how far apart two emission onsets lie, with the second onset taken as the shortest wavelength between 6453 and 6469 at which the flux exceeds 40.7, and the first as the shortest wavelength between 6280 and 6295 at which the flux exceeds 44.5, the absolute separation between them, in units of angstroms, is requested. 160.5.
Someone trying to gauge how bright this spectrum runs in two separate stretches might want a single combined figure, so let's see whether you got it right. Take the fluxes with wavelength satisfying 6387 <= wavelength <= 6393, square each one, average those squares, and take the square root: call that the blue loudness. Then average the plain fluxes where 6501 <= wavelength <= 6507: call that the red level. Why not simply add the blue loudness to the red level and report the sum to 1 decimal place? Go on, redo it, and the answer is 84.3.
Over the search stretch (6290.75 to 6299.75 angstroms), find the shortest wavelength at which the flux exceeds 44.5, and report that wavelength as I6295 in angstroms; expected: 6293.0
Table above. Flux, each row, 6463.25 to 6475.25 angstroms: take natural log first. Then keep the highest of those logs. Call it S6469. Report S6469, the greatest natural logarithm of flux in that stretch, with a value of 3.86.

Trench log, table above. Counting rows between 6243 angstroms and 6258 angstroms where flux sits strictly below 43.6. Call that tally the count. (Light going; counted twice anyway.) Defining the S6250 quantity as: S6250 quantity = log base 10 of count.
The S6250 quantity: 0.90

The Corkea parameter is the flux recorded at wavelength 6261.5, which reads 48.61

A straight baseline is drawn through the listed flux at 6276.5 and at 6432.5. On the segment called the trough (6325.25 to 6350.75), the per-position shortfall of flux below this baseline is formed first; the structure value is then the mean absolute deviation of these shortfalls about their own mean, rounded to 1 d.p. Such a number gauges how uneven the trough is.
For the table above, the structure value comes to 2.4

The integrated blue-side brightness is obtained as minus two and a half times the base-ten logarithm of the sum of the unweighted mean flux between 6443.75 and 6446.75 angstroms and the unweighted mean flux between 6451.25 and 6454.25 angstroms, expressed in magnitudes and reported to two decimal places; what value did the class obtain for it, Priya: -4.89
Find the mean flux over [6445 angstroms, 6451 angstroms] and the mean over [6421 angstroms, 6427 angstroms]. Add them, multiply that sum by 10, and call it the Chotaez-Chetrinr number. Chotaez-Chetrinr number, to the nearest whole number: 895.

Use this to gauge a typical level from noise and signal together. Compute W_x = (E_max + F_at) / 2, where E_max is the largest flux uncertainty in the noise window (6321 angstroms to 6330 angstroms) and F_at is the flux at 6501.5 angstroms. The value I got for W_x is 24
